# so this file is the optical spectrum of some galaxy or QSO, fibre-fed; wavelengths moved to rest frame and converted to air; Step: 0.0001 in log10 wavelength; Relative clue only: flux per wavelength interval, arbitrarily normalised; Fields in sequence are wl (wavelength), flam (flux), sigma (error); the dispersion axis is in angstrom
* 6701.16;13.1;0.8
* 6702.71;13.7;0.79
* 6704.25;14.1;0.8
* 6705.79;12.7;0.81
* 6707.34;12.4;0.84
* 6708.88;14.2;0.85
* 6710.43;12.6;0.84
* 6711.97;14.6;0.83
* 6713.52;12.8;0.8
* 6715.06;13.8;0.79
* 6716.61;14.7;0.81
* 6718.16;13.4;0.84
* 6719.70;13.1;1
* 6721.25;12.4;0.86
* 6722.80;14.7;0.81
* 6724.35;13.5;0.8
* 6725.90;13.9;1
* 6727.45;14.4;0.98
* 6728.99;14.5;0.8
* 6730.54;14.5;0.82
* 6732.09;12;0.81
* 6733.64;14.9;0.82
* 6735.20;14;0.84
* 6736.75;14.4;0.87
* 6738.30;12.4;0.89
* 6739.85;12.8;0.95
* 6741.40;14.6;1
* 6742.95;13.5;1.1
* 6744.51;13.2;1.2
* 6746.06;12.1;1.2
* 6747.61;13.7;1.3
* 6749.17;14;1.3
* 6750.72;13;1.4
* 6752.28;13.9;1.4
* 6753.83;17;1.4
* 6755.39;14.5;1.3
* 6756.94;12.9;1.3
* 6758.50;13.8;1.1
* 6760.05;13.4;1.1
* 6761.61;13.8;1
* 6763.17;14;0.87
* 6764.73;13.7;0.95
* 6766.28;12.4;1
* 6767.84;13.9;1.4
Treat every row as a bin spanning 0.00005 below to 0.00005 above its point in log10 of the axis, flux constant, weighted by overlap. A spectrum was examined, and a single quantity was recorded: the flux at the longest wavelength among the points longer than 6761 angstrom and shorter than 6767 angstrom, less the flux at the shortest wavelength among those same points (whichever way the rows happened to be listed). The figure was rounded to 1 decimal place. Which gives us -1.4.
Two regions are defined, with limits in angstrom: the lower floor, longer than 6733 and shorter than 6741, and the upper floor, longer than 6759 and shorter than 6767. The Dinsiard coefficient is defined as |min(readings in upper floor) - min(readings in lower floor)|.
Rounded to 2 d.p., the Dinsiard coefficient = 0.00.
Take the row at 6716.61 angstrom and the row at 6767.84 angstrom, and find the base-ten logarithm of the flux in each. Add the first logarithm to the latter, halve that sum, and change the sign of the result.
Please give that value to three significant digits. -1.16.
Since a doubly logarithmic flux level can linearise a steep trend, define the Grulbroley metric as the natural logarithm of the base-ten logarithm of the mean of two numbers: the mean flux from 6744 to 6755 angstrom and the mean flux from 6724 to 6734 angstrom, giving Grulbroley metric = 0.134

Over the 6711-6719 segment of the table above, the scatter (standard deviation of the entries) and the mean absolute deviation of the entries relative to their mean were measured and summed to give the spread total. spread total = 1.4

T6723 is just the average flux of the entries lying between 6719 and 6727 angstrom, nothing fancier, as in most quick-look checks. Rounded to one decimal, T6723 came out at 13.5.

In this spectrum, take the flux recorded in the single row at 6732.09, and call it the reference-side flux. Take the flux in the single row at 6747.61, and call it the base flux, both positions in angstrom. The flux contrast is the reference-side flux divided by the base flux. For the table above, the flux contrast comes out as 0.88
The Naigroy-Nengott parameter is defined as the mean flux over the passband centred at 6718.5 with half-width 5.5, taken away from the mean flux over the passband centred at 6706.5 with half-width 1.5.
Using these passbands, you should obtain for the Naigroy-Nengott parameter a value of -1.0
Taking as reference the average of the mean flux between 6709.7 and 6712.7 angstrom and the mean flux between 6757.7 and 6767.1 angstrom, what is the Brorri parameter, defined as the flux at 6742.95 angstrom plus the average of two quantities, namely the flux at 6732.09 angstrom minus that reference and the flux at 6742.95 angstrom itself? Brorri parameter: 19.5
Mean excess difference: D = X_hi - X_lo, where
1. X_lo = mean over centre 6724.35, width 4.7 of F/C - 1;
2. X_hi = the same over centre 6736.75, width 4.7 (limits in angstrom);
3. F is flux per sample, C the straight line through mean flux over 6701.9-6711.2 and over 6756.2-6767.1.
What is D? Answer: -0.035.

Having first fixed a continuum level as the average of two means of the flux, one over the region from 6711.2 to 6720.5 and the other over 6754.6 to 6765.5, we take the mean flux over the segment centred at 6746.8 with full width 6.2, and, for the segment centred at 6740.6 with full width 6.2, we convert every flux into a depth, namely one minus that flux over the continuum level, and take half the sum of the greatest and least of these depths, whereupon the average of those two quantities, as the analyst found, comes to 6.6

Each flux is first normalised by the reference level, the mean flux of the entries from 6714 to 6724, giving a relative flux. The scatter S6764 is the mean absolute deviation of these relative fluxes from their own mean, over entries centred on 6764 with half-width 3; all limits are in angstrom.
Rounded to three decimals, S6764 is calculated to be 0.039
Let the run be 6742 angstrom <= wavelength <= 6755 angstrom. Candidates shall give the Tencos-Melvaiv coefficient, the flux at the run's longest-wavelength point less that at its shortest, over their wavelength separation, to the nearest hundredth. 0.32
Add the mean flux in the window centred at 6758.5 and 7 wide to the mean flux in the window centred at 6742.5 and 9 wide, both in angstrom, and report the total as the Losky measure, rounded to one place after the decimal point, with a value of 26.8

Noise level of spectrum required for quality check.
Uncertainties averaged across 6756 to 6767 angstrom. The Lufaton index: 1.05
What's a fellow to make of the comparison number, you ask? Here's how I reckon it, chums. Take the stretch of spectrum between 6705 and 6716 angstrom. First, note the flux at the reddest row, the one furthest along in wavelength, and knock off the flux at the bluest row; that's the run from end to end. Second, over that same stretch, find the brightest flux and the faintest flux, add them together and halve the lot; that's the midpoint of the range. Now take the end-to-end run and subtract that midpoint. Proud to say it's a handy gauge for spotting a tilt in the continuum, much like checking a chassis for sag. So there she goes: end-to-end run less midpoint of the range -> -12.4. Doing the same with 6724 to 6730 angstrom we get -13.0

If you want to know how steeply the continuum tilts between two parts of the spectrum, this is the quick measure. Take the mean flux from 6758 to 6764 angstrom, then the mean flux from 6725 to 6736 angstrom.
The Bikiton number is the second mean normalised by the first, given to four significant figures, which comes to 1.020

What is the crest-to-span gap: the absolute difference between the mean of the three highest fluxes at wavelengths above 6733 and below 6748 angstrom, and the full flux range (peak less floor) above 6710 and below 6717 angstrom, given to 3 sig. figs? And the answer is 12.5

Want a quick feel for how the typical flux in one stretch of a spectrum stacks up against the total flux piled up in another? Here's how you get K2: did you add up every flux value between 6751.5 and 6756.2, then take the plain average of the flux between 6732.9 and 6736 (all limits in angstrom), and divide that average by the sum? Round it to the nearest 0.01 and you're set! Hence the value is 0.32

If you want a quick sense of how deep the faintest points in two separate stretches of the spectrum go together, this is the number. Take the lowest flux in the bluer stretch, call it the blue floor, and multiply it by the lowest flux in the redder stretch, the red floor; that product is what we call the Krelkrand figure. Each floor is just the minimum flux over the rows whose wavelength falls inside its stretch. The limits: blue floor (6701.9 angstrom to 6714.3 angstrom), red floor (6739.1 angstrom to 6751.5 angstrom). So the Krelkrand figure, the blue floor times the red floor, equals 150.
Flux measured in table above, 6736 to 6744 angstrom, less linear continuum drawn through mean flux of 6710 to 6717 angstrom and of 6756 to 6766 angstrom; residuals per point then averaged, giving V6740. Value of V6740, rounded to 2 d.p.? -0.10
